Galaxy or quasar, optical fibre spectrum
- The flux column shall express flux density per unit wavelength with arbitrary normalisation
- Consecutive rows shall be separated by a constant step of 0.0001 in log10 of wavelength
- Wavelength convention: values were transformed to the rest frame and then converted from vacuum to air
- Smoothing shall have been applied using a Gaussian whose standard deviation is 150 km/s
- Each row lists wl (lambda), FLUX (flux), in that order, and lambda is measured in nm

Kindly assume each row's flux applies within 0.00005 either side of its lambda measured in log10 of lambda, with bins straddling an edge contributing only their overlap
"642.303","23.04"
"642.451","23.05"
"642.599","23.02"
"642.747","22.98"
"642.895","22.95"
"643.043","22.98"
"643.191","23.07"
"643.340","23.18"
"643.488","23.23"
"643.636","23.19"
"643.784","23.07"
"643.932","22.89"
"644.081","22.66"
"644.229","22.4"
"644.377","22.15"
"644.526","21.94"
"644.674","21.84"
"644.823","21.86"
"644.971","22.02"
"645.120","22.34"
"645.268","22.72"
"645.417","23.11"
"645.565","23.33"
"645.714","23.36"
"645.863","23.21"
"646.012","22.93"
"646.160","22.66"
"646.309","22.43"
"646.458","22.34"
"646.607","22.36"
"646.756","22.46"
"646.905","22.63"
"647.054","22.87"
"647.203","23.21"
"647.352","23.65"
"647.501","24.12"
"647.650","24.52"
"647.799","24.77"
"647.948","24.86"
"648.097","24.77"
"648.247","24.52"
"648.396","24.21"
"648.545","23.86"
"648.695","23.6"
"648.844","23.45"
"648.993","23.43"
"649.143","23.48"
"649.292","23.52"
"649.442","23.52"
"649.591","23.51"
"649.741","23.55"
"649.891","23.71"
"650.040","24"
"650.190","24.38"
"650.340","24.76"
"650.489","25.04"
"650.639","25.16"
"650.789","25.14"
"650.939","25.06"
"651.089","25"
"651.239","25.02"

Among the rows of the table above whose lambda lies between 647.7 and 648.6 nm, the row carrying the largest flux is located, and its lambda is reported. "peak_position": 647.948 nm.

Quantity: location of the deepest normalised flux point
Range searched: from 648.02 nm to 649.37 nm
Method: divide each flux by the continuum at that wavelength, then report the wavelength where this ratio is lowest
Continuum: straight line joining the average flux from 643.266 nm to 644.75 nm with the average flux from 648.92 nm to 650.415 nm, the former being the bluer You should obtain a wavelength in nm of 648.993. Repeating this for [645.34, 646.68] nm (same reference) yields 646.607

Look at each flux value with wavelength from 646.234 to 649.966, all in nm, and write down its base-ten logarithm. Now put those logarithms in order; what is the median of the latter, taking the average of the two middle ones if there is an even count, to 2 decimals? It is 1.37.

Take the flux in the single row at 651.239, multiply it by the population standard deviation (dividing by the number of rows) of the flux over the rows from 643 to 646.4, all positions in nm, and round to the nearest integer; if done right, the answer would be 12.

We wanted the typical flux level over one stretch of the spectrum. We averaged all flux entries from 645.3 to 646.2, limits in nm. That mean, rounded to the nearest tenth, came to 23.1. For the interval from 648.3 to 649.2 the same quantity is 23.7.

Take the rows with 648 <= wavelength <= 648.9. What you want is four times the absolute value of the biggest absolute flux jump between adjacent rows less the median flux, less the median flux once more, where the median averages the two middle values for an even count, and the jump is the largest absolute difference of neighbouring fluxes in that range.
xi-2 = 191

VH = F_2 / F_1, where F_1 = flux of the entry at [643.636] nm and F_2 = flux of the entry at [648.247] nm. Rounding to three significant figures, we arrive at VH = 1.06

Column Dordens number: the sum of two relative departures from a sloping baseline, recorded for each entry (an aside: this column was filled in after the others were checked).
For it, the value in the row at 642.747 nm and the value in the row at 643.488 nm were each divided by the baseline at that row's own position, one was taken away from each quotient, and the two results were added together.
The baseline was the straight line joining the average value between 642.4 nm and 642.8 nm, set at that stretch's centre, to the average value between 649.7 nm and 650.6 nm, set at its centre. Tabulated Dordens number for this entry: 0.000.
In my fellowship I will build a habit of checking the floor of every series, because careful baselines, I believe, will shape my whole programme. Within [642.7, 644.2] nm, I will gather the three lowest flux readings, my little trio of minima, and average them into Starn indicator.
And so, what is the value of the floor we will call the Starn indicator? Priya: 22.8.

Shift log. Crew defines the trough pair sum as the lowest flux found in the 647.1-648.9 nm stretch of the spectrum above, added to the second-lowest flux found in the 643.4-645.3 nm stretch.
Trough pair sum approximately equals 45.1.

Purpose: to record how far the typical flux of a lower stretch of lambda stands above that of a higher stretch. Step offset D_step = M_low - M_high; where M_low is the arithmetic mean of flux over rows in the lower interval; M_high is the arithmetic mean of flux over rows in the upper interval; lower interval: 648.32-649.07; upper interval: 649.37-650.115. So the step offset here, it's 0.1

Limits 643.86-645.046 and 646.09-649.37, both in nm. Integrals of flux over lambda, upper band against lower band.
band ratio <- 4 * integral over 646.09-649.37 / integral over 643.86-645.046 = 12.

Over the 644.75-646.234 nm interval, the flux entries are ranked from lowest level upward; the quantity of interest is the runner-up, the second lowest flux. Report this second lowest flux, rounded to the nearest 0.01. 22.02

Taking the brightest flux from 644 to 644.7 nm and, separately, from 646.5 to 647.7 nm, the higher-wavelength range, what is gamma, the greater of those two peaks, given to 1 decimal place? 24.5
